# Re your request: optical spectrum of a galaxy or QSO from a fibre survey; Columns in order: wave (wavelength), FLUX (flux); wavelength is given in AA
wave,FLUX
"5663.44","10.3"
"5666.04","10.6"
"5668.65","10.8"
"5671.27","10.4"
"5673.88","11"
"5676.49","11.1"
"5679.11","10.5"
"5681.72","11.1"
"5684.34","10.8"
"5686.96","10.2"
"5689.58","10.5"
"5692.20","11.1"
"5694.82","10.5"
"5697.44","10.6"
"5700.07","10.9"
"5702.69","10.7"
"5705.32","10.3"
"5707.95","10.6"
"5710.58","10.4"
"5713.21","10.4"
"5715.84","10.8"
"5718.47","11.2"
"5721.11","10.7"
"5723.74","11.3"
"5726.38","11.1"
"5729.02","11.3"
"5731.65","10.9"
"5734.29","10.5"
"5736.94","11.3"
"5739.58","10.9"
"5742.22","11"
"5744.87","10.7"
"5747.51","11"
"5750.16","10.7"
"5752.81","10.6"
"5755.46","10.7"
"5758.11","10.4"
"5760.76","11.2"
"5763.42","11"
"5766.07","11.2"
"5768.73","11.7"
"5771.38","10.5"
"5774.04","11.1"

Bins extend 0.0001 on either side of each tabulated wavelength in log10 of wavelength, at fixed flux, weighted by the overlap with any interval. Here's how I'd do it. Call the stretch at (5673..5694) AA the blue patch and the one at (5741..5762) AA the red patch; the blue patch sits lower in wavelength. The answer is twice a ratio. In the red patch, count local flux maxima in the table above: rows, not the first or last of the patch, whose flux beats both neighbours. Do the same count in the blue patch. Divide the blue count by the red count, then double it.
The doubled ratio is 2.0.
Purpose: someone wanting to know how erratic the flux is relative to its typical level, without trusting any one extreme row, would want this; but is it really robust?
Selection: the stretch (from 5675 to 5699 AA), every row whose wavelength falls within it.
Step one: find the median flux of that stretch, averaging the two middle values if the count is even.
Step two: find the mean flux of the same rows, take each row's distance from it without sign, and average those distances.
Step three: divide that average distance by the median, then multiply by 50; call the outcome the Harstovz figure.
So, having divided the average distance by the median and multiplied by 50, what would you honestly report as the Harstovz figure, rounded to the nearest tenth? 1.3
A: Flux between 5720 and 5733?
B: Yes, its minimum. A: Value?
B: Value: 10.7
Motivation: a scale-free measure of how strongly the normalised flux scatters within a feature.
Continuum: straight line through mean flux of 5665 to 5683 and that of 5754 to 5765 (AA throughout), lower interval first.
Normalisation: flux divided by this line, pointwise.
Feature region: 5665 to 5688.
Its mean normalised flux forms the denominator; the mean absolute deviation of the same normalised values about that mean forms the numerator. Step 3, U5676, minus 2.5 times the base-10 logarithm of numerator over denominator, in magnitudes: 4.02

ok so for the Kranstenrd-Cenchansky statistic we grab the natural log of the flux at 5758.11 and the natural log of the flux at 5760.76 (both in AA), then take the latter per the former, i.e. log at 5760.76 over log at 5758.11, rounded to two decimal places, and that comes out 1.03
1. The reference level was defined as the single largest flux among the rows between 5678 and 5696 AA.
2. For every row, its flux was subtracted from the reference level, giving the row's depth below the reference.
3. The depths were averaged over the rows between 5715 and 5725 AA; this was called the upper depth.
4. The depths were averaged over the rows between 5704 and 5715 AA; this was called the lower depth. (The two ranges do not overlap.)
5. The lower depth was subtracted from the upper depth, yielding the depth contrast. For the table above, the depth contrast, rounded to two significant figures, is -0.57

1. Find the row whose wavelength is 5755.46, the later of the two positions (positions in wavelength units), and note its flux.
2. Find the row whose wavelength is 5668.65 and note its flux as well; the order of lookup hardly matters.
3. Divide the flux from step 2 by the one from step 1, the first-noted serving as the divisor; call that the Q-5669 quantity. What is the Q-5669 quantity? 1.009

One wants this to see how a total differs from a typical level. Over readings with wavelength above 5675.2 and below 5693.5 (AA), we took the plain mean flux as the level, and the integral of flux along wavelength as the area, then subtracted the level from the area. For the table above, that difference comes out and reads 186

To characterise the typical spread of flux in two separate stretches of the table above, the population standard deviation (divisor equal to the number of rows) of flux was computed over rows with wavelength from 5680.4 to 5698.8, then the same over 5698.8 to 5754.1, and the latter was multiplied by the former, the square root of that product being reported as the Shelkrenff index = 0.304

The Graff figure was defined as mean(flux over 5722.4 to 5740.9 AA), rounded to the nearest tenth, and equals 11.0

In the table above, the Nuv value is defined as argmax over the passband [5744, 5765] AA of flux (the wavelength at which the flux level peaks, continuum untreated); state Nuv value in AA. 5760.76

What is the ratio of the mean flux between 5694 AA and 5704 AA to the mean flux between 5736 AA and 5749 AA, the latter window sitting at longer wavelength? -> 0.97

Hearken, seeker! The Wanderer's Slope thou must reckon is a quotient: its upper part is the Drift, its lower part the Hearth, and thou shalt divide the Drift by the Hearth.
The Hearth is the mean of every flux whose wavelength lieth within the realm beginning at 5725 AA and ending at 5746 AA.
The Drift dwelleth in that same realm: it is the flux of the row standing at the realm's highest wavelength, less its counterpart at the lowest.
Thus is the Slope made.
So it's -0.036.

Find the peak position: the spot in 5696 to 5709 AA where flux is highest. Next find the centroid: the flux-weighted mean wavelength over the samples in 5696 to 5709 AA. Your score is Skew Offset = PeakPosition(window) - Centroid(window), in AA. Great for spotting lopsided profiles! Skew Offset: -2.6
